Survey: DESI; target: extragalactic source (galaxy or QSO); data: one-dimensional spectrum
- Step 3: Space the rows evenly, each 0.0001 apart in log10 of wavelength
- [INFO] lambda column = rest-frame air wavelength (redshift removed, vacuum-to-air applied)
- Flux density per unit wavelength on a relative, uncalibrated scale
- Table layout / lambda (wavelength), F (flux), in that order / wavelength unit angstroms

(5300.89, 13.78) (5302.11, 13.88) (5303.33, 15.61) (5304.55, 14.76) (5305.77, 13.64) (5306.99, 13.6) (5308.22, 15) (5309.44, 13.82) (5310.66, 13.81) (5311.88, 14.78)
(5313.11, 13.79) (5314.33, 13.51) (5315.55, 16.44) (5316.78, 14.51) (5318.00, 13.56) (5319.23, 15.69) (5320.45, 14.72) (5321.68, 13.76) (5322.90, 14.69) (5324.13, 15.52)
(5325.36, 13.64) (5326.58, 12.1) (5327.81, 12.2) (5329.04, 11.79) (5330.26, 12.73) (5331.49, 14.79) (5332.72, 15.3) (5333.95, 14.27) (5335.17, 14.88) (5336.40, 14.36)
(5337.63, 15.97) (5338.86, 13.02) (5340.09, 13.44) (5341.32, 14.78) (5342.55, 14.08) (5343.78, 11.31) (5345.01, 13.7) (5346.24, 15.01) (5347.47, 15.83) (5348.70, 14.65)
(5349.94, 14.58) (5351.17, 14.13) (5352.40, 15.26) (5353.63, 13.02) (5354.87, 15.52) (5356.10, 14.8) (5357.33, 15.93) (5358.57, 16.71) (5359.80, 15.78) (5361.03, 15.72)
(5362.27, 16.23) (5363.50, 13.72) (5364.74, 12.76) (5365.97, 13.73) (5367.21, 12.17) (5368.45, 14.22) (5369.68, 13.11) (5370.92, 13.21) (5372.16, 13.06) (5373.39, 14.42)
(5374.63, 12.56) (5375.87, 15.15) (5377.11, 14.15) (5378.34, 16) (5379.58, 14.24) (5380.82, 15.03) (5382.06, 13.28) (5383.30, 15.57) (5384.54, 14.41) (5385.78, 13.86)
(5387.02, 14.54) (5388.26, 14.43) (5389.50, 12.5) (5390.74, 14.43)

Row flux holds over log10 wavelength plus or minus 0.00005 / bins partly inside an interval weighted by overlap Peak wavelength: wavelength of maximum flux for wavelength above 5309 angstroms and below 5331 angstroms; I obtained 5315.55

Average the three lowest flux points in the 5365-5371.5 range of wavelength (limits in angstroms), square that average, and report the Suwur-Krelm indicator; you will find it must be 165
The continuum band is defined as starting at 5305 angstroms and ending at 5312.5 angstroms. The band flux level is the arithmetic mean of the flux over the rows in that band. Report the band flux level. 14.1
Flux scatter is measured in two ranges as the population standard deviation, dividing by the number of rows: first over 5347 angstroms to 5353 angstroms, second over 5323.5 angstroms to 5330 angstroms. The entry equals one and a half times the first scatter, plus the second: 2.3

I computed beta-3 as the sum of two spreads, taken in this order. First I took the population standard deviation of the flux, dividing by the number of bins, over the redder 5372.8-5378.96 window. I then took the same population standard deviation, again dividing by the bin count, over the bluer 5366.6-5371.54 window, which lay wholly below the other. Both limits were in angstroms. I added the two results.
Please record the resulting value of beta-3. 1.87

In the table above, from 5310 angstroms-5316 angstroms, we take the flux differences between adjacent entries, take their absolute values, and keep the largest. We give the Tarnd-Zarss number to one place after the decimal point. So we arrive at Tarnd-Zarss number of 2.9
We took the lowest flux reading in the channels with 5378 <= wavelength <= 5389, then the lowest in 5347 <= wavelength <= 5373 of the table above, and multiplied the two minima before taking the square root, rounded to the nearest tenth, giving 12.7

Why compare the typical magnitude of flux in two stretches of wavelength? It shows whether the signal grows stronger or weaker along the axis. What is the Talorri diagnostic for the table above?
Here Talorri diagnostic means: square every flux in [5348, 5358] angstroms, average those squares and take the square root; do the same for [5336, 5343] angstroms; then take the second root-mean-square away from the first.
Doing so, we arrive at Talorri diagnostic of 0.5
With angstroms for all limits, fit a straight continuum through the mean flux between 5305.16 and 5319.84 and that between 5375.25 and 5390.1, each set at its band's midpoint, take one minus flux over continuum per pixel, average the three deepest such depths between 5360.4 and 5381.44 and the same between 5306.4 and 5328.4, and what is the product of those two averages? 0.016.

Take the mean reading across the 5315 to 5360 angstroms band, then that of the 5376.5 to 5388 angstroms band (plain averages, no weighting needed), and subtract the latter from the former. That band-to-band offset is -0.2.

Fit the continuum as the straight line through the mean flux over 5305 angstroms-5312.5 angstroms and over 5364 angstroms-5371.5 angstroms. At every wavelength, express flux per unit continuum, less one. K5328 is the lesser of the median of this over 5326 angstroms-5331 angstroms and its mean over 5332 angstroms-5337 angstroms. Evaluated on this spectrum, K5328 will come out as -0.12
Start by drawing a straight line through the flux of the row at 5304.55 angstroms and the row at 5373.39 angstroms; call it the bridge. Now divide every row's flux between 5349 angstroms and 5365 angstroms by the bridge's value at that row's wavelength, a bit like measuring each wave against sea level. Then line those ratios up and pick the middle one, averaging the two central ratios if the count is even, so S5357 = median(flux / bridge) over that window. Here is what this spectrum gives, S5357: 1.05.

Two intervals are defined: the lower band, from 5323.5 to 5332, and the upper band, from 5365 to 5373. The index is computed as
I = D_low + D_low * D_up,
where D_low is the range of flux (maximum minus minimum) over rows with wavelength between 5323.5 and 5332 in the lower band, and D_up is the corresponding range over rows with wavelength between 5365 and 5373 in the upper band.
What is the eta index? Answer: 11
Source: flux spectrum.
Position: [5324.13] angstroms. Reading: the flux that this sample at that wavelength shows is 15.52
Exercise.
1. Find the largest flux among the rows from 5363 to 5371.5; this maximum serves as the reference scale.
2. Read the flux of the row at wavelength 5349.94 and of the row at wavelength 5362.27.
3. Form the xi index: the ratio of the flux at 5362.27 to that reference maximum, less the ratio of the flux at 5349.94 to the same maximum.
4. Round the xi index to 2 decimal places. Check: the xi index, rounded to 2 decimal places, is 0.12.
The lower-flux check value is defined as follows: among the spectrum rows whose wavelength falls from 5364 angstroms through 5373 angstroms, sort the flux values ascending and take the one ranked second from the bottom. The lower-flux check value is 12.76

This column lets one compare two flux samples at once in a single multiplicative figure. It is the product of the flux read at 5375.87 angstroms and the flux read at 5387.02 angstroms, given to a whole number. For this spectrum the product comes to 220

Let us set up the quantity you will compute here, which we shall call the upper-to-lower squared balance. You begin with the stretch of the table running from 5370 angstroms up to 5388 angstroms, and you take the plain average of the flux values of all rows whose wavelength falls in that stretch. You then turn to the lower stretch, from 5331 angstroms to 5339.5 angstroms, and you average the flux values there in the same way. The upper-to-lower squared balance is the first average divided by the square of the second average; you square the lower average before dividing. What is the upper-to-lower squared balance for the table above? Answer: 0.0663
